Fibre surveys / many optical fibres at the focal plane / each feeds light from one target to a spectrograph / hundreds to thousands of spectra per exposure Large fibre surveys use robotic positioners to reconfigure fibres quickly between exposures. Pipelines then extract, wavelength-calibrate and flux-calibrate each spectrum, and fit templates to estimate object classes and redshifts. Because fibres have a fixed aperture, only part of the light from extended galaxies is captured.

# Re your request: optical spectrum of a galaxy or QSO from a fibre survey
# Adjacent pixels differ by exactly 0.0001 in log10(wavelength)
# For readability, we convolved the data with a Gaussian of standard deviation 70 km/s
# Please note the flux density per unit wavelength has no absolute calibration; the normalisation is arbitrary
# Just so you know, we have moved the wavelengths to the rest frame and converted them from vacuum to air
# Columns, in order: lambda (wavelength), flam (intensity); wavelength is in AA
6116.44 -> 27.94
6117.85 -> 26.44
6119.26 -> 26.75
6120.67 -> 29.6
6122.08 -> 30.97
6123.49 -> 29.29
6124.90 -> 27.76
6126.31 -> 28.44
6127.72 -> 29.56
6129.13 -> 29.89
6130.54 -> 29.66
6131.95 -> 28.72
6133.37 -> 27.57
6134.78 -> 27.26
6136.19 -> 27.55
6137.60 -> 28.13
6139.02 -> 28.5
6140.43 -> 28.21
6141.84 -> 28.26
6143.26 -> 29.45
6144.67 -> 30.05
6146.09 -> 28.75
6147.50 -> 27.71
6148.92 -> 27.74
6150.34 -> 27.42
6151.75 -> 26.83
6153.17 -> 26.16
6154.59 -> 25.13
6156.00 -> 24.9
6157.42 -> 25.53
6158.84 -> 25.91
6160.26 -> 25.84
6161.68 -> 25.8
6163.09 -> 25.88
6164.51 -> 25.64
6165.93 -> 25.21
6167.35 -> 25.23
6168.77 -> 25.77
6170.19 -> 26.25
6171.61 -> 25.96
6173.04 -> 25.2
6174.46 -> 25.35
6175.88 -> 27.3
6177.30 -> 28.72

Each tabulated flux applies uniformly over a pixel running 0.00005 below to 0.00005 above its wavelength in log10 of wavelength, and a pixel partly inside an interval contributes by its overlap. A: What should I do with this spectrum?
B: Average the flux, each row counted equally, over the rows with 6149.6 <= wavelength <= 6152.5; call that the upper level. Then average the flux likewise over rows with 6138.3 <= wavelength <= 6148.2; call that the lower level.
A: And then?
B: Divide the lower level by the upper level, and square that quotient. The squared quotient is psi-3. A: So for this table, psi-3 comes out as 1.12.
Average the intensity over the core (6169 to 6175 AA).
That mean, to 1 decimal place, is 25.7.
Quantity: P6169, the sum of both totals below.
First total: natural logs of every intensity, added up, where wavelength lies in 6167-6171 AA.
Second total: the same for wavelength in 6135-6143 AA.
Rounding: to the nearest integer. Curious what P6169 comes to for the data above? 26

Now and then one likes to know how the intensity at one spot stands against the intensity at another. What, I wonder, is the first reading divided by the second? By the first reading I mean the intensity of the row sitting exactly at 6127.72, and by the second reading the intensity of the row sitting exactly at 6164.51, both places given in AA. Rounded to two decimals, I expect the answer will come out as 1.15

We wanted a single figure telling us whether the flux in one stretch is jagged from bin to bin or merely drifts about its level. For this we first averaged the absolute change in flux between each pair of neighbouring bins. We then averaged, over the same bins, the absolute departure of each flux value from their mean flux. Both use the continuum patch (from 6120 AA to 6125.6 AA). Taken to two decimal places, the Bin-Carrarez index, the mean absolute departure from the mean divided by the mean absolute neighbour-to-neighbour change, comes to 0.58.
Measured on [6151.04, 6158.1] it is 0.98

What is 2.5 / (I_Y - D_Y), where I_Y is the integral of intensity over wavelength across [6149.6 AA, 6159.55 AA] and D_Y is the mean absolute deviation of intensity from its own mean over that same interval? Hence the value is 0.0097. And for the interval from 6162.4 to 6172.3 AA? 0.0098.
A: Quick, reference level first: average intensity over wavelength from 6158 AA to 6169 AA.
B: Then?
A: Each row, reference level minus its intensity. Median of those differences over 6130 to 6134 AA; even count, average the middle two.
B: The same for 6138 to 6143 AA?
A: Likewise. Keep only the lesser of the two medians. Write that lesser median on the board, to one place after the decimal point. -3.1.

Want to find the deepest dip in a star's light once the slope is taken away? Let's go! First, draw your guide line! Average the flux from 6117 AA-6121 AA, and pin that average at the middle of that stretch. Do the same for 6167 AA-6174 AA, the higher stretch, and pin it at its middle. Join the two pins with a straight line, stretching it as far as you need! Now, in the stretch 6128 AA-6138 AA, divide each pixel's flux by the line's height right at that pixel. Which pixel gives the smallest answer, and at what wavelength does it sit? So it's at 6134.78 AA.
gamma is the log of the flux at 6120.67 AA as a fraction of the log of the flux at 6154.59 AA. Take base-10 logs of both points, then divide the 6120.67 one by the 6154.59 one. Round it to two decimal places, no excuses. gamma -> 1.05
